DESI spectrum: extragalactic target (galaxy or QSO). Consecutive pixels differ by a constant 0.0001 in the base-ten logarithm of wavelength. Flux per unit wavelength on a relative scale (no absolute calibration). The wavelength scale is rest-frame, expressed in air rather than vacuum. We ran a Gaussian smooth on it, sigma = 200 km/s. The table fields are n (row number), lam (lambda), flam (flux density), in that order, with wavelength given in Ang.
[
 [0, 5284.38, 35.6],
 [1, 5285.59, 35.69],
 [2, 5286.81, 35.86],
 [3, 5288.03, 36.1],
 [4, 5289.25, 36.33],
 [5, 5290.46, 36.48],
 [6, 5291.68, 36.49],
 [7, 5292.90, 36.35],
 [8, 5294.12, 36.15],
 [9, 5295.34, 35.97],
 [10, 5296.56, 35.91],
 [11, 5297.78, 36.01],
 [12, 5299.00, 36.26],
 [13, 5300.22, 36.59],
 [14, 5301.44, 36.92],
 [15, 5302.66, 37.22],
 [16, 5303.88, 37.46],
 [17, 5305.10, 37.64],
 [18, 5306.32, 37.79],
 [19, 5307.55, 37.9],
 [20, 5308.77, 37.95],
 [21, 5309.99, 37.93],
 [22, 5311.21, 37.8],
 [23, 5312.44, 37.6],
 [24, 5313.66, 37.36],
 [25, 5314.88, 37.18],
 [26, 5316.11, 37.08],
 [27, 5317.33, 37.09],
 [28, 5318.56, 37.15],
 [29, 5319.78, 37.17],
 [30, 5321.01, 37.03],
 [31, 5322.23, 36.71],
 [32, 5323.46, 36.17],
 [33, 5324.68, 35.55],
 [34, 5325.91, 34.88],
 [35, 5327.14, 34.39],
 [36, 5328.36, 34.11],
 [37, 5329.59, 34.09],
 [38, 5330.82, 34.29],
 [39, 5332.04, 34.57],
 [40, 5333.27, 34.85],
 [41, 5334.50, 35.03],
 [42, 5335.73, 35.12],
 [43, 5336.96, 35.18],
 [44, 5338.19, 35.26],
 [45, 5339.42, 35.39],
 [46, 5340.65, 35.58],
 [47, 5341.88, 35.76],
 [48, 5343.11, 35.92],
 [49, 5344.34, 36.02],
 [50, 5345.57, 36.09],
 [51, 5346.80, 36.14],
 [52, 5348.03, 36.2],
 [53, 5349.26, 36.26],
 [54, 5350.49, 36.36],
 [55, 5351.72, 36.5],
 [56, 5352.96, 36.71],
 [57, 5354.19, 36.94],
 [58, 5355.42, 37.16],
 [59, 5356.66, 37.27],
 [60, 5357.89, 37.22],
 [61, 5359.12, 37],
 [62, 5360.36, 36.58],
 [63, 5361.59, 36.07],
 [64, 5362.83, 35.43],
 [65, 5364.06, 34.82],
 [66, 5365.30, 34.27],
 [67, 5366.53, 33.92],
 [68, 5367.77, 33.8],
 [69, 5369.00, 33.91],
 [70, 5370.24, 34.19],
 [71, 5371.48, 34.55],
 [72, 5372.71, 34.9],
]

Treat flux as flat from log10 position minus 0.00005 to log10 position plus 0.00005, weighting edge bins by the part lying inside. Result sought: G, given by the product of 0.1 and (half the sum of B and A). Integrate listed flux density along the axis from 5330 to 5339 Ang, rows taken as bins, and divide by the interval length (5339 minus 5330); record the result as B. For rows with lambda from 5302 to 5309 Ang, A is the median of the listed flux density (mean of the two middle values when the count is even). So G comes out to 3.63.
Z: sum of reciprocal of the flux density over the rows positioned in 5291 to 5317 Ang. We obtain 0.57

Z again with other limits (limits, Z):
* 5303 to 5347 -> 1.00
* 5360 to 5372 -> 0.29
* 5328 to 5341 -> 0.32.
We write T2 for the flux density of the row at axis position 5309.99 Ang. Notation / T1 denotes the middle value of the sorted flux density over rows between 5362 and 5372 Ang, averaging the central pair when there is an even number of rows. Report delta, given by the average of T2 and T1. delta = 36.1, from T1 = 34.2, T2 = 37.93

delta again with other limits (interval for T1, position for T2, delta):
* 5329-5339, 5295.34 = 35.5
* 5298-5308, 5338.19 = 36.3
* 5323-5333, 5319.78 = 35.8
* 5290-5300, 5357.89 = 36.7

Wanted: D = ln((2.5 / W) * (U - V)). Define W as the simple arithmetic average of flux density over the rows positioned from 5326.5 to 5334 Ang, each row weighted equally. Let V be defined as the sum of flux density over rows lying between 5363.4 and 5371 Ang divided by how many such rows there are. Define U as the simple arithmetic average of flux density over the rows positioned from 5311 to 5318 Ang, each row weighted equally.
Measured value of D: -1.5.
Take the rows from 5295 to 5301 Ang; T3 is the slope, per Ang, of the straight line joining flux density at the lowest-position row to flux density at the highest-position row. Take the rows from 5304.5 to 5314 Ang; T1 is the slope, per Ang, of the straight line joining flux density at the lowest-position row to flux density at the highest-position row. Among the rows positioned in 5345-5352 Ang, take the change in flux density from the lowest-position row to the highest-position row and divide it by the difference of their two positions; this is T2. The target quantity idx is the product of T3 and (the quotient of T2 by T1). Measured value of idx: -0.26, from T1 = -0.03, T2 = 0.07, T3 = 0.13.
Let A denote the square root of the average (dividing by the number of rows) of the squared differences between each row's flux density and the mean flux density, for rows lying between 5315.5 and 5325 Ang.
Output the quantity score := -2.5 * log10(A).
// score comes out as 0.6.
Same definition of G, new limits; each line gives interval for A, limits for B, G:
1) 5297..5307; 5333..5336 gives 3.60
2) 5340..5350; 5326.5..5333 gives 3.52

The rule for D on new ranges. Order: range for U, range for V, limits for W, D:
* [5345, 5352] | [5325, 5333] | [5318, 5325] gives -2.1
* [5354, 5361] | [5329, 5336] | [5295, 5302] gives -1.8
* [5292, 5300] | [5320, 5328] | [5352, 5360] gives -3.8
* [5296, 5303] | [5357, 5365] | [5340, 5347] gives -3.9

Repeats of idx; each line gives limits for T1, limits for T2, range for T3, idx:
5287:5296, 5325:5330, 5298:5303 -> 3.17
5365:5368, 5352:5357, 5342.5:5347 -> -0.05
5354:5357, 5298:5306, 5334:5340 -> 0.12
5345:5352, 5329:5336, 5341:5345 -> 0.27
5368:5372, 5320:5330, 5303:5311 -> -0.10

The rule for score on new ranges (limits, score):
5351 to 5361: 1.4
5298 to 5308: 0.6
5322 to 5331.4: 0.1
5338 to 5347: 1.3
